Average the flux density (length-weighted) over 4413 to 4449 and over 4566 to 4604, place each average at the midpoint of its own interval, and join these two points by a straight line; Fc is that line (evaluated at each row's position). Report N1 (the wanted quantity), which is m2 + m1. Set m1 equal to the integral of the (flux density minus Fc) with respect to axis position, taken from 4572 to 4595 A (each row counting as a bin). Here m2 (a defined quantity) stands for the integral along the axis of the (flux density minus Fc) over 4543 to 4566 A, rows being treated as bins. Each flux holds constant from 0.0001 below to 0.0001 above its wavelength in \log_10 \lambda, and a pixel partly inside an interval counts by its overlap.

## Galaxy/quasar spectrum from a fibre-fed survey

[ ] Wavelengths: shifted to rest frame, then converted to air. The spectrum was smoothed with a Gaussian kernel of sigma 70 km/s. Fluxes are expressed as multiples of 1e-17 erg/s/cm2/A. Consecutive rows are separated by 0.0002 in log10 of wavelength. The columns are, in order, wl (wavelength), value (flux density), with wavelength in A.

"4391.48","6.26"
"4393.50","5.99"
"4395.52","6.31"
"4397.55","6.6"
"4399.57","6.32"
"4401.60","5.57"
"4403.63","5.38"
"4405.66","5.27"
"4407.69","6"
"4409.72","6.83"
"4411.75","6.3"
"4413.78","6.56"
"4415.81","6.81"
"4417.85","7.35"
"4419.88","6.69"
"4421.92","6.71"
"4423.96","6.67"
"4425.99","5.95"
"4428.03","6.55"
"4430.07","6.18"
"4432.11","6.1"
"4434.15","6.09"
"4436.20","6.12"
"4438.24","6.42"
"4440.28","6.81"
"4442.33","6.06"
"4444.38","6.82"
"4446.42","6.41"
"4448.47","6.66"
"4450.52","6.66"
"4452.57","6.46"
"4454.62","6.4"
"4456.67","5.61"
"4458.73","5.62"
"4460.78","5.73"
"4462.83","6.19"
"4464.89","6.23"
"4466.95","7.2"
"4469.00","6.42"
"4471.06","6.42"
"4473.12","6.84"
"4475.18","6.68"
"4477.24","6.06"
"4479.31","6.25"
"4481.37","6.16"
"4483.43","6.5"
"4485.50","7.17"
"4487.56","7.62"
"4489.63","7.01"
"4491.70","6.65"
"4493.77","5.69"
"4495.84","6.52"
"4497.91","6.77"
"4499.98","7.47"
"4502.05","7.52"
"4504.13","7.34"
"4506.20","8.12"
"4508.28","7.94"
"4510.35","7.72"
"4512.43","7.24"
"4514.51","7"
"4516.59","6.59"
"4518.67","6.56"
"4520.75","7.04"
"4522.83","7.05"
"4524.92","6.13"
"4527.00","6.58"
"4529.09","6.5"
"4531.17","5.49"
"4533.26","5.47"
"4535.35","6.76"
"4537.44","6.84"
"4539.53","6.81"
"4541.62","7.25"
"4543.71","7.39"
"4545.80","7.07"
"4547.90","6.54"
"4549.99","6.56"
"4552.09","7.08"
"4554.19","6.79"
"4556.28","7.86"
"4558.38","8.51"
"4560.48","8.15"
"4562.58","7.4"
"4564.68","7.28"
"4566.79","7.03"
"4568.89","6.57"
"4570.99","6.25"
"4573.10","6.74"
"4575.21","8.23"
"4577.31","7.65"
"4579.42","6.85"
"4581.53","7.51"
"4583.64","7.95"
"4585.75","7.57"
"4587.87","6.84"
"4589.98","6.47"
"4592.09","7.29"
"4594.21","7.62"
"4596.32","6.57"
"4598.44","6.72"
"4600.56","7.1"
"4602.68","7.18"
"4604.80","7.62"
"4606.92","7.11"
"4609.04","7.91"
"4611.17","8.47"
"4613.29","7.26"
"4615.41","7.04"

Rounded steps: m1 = 5.0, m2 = 8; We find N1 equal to 12.5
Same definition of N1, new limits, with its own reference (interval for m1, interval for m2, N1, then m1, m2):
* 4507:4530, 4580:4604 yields 2.7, 2.4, 0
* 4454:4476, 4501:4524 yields 3.0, -7.4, 10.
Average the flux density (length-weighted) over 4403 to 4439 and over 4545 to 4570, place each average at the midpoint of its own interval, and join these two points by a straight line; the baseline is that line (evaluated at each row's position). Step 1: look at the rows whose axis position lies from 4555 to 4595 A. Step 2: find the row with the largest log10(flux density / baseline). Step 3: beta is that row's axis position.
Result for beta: 4558.38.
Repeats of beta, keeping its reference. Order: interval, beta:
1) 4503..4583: 4506.20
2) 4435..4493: 4487.56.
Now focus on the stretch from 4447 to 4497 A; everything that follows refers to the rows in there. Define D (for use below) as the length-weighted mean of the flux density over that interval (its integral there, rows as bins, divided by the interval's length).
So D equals 6.4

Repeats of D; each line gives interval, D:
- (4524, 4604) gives 7.0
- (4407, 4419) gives 6.7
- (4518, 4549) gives 6.6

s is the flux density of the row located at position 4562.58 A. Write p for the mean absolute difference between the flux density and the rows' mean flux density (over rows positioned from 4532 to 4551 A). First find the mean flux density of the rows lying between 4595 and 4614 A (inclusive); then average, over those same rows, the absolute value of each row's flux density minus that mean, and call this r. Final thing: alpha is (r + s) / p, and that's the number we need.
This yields 21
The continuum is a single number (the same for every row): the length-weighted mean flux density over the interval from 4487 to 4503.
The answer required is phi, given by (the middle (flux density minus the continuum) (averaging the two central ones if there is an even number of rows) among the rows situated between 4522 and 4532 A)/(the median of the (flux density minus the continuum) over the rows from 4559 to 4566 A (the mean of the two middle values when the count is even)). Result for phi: -0.7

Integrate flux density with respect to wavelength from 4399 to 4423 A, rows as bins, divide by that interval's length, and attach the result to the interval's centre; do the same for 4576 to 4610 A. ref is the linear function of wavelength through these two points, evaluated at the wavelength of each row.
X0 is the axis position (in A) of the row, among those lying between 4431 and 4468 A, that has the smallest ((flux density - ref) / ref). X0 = 4456.67 A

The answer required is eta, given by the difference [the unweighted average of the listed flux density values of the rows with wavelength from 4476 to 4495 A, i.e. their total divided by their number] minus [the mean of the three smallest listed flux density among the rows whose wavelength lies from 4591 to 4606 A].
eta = -0.2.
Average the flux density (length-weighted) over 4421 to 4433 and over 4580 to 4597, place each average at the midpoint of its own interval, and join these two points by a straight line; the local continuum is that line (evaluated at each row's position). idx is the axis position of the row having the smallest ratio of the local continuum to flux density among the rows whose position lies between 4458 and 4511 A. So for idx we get 4506.20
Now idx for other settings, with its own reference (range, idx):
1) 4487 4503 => 4487.56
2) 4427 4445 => 4440.28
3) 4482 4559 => 4558.38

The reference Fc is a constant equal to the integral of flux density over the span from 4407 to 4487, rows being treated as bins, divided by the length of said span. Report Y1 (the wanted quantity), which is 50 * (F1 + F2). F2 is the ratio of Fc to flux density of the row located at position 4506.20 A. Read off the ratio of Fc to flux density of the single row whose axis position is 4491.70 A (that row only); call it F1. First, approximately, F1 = 0.97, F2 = 0.793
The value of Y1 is 88.0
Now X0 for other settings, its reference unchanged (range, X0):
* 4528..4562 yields 4533.26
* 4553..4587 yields 4570.99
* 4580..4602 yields 4589.98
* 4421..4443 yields 4425.99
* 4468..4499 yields 4493.77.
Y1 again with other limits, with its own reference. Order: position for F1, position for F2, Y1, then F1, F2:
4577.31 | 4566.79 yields 87.9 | 0.84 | 0.916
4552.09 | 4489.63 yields 91.4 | 0.91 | 0.918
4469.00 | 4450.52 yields 98.5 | 1.00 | 0.967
